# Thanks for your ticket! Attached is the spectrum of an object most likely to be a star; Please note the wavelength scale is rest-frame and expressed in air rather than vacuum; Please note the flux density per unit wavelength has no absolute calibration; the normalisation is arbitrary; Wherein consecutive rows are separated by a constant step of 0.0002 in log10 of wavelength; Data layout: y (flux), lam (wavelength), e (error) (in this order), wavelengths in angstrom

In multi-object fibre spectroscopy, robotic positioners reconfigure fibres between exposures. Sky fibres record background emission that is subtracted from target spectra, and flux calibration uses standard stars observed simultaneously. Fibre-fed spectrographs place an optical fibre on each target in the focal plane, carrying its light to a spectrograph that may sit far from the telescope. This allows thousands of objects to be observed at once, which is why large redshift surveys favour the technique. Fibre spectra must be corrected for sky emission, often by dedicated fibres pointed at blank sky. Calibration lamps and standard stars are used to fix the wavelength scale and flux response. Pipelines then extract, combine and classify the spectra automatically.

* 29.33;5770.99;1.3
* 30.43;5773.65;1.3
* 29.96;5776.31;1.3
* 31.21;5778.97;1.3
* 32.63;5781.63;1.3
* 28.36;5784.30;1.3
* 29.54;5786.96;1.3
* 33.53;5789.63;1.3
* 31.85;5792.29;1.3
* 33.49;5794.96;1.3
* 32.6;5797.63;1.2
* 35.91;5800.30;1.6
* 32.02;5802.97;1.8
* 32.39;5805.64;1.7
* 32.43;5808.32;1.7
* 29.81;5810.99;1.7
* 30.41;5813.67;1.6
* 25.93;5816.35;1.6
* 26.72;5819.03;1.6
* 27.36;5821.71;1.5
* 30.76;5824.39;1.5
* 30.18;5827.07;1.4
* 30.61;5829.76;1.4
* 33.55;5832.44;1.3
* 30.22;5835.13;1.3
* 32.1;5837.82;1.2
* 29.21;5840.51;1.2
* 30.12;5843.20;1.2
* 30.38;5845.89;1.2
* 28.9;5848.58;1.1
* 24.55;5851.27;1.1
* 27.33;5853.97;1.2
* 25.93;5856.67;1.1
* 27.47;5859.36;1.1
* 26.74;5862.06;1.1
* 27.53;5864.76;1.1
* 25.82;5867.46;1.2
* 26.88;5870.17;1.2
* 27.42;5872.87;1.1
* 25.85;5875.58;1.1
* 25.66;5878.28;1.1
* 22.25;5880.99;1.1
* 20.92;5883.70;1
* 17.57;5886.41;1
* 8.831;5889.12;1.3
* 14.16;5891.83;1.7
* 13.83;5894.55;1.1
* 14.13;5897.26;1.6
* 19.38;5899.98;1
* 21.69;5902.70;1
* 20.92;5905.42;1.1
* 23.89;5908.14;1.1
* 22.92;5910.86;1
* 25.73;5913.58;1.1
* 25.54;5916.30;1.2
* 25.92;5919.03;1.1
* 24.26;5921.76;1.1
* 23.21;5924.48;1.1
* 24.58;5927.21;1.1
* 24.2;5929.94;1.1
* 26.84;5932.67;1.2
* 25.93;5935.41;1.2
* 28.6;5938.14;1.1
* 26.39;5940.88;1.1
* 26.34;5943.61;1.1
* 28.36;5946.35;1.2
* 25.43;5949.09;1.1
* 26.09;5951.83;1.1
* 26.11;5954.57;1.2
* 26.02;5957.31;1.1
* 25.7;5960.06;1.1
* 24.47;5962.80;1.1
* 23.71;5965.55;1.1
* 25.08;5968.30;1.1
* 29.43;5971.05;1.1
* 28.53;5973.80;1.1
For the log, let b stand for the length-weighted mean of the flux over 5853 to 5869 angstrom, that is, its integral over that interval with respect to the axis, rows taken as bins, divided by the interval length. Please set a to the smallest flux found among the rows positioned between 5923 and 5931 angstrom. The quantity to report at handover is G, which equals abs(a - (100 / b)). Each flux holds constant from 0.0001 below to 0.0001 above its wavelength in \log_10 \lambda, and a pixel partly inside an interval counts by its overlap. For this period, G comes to 19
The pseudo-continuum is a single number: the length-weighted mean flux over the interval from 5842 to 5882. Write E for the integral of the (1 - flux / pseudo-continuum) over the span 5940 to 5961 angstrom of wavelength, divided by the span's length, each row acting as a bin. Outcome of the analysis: 0.02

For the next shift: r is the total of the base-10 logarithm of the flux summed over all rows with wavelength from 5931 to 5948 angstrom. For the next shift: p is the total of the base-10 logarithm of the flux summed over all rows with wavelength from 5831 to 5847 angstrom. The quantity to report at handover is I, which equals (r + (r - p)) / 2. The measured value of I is 4.1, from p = 8.9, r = 8.6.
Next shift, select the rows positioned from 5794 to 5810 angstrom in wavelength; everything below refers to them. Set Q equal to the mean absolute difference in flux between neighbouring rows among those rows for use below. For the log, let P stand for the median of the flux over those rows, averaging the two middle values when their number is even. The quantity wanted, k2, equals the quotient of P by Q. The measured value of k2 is 19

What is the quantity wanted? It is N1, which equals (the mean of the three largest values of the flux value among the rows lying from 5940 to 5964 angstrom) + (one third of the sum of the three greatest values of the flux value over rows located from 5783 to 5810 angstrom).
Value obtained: 61.3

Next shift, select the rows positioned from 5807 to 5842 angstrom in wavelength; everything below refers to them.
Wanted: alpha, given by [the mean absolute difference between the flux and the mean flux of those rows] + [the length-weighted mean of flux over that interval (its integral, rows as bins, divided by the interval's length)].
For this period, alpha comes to 32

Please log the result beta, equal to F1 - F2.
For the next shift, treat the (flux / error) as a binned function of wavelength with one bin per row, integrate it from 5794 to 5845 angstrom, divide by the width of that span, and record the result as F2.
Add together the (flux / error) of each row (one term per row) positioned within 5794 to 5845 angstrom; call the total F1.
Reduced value 387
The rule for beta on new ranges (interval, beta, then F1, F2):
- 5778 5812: 270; 293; 22.6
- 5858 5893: 243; 264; 20.4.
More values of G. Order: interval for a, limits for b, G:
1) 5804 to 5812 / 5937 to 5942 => 26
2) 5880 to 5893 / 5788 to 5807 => 6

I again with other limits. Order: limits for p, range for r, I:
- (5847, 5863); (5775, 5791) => 4.6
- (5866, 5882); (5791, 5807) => 4.9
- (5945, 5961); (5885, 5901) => 2.7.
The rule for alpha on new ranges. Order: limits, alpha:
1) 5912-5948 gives 27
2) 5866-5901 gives 25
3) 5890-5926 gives 25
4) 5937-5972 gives 27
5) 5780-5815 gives 33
